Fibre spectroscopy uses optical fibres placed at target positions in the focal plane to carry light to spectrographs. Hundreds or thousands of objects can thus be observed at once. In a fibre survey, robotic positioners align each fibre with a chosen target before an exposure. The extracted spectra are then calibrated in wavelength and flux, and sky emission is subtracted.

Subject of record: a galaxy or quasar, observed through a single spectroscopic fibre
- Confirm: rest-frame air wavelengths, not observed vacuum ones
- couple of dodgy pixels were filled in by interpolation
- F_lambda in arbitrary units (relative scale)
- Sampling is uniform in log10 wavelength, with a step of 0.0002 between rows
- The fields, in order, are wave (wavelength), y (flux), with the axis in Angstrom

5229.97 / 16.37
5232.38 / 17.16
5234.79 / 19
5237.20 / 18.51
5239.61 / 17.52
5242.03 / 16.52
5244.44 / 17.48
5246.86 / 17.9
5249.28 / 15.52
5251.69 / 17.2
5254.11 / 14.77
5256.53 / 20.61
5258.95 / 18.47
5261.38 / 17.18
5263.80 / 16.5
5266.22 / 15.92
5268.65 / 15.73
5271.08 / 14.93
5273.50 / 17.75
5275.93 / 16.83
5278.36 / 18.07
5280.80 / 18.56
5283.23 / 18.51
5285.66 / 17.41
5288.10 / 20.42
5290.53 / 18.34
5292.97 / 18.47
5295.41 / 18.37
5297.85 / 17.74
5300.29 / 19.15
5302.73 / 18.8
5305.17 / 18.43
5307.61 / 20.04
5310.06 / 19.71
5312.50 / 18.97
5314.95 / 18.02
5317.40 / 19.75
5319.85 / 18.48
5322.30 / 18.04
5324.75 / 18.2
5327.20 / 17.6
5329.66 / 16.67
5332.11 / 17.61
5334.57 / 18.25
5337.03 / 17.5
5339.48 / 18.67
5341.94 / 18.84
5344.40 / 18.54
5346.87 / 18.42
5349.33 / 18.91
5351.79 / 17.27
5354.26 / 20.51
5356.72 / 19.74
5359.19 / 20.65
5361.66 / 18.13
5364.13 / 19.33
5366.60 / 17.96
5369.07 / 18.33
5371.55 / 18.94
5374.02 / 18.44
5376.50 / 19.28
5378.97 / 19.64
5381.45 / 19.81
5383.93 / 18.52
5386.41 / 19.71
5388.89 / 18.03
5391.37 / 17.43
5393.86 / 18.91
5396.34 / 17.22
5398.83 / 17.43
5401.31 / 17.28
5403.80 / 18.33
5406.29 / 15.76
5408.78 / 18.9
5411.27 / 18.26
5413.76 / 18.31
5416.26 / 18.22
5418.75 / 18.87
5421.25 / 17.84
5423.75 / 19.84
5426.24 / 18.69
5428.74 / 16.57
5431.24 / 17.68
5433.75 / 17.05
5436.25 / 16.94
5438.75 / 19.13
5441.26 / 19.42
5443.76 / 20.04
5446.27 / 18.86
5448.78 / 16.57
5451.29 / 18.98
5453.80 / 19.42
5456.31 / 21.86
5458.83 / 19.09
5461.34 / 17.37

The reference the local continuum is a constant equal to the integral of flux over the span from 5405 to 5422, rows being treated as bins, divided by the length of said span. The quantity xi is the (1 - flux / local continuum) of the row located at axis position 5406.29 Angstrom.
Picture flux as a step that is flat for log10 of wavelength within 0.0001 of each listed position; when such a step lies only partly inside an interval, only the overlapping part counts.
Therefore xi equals 0.13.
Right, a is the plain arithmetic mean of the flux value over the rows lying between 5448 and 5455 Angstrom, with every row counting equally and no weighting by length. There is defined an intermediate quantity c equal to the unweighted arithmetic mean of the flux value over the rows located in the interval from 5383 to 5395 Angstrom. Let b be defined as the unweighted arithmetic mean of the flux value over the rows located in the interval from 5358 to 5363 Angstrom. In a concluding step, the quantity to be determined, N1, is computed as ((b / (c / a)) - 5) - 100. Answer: -85.8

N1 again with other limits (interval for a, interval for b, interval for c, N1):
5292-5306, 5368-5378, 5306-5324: -86.8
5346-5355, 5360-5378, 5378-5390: -86.7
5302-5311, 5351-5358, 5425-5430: -84.1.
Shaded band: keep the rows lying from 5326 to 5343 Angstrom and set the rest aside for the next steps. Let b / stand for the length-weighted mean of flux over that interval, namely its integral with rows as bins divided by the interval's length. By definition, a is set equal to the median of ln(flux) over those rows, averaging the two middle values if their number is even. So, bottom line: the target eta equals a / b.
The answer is 0.161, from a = 2.87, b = 17.9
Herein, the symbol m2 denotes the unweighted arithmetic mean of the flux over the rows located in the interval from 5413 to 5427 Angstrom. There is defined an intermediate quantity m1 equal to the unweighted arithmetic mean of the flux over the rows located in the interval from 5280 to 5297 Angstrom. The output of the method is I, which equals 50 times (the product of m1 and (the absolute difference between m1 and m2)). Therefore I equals 42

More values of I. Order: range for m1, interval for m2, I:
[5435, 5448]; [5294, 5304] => 343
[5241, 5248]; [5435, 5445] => 1369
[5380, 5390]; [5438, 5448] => 328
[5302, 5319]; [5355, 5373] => 87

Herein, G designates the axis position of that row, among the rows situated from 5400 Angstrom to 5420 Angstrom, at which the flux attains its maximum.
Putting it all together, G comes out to 5408.78 Angstrom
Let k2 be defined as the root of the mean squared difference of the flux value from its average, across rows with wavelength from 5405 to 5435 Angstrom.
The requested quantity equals 1.1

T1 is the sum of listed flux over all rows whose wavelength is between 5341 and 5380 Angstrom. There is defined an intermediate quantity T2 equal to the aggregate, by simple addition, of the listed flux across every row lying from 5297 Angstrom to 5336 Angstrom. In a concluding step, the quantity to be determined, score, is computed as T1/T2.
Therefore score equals 1.03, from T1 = 303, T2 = 295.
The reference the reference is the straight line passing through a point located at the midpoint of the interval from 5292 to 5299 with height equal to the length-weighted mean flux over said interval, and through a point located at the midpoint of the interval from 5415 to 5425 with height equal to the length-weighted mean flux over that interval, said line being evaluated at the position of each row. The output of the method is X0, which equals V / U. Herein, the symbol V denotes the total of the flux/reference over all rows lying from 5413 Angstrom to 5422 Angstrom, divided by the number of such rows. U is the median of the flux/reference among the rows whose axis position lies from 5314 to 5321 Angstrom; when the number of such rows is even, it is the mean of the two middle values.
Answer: 0.97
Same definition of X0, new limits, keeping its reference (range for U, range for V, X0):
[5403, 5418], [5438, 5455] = 1.03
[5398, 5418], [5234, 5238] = 1.07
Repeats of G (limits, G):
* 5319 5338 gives 5319.85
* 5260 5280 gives 5278.36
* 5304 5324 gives 5307.61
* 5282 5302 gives 5288.10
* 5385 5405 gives 5386.41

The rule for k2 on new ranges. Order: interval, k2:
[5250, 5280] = 1.6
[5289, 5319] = 0.7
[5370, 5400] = 0.9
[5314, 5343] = 0.7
